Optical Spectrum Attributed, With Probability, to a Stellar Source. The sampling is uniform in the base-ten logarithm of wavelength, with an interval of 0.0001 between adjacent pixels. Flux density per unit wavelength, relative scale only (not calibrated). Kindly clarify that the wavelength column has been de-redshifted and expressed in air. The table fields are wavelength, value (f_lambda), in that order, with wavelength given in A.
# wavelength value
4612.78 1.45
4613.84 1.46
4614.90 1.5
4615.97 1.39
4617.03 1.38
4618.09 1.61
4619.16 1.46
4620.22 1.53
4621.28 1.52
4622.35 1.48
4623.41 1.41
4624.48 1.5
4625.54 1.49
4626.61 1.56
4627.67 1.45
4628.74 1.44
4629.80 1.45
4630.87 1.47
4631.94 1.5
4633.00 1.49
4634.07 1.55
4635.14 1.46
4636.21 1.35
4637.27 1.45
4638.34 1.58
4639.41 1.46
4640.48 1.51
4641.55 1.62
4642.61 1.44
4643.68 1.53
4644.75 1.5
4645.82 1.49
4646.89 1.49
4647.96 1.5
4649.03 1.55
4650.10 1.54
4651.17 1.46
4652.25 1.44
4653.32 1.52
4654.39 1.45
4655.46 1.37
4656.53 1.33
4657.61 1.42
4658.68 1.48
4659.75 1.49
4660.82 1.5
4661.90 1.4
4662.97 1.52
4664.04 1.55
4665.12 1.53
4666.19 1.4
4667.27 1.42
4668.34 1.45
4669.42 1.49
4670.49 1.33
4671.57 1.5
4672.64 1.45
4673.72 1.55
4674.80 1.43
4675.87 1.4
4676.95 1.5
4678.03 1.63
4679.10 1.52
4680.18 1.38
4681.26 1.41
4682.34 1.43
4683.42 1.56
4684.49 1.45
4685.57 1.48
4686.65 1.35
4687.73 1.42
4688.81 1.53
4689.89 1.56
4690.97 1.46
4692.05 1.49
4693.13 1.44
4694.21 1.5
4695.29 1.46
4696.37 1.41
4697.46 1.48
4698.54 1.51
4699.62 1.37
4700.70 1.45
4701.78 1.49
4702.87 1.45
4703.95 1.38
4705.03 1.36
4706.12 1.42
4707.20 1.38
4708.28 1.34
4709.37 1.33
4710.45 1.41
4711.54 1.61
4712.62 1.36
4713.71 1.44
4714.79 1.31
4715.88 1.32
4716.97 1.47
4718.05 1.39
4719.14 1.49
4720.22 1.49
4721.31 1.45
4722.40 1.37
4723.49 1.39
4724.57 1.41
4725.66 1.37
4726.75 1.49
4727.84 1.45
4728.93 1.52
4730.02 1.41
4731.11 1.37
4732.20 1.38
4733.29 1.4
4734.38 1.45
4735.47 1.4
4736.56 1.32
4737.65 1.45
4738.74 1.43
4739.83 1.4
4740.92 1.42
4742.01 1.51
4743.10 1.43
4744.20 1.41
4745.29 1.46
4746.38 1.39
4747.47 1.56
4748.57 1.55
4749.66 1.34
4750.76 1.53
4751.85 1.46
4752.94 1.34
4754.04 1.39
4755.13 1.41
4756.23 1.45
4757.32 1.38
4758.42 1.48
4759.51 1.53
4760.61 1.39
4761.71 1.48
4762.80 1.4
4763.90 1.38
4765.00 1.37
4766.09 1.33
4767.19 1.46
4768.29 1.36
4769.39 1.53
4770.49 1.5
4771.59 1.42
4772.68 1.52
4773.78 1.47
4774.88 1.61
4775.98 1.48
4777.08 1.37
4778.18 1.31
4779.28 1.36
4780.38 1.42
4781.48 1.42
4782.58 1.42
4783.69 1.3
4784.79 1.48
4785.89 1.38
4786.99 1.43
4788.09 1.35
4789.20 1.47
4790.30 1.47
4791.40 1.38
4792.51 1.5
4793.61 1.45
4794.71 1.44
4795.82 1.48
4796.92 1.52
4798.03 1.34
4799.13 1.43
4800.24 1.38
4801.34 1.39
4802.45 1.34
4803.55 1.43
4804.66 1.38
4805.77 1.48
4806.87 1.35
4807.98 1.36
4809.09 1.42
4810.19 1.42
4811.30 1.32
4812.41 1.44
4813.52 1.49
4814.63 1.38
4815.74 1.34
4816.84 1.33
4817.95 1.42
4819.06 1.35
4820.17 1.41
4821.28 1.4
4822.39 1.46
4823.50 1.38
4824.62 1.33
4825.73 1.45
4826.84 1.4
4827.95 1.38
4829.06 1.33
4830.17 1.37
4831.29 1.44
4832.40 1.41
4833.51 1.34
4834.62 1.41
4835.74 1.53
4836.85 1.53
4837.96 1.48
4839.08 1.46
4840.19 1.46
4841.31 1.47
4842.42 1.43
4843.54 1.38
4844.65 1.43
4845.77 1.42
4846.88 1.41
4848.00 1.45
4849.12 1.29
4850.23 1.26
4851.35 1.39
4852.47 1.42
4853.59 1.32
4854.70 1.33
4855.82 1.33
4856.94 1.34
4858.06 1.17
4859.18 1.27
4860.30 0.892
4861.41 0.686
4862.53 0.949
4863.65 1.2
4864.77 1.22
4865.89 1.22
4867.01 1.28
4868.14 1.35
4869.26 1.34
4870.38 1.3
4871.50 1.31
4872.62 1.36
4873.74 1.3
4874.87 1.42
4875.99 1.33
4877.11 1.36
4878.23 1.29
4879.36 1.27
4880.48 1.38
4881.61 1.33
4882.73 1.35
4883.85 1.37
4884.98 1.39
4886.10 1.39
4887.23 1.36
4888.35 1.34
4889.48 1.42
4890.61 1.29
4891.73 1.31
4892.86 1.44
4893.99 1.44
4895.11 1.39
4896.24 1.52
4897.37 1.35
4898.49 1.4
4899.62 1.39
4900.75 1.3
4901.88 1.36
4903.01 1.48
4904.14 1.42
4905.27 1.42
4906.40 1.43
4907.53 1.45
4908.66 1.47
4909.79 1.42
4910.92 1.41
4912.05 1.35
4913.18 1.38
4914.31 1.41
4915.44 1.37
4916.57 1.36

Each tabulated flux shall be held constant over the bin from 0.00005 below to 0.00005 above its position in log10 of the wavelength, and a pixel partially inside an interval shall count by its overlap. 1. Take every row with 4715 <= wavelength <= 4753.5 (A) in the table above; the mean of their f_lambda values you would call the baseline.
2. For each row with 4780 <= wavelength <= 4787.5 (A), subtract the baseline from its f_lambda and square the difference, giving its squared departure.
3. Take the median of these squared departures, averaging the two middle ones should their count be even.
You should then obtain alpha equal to 0.0001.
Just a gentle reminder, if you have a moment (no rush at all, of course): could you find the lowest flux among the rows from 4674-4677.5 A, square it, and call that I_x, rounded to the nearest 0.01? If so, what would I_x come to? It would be 1.96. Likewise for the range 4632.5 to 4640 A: 1.82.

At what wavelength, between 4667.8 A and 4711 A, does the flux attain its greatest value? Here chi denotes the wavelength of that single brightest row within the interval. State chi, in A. 4678.03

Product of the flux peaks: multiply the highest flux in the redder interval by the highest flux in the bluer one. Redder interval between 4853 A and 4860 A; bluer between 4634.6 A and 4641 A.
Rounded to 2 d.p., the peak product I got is 2.12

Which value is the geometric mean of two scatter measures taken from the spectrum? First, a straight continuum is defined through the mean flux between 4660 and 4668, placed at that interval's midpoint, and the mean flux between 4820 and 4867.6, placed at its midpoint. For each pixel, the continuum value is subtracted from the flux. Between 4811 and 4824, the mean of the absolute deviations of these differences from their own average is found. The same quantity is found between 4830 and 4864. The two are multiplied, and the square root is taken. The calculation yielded 0.073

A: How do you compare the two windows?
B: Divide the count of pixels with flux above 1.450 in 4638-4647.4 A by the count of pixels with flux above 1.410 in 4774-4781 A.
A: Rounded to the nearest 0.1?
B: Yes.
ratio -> 2.7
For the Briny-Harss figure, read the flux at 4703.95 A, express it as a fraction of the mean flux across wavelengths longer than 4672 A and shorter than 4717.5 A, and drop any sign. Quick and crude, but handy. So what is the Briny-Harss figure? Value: 0.955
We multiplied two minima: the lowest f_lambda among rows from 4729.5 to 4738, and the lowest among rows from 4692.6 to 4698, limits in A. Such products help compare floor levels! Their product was 1.86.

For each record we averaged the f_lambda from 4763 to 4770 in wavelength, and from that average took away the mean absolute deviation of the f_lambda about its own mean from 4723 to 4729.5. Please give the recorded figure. 1.36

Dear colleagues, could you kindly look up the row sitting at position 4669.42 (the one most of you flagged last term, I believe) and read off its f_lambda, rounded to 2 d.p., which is 1.49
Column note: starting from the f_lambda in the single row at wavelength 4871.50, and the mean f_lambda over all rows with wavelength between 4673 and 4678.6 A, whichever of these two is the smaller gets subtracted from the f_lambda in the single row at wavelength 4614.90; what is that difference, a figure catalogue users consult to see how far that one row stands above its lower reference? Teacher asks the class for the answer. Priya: 0.19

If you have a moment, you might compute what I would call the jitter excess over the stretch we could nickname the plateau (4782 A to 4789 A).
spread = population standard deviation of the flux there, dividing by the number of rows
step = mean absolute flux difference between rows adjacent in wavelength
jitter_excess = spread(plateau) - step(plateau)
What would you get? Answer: -0.048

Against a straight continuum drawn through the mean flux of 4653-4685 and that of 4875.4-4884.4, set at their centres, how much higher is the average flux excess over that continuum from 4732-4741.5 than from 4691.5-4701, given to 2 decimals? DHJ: -0.03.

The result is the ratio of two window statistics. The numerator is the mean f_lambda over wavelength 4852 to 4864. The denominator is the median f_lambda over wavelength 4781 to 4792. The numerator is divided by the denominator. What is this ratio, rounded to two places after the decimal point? 0.83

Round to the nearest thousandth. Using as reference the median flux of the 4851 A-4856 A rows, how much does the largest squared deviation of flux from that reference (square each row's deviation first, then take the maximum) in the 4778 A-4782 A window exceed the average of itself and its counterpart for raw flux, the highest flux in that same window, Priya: -0.706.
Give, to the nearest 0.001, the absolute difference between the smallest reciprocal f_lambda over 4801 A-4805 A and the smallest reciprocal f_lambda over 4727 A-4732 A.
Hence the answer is 0.041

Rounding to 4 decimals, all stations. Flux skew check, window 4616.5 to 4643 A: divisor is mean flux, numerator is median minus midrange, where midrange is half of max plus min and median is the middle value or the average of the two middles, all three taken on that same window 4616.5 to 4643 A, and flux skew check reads -0.0034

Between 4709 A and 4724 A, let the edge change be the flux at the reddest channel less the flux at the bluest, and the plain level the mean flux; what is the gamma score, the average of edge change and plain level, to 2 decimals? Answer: 0.74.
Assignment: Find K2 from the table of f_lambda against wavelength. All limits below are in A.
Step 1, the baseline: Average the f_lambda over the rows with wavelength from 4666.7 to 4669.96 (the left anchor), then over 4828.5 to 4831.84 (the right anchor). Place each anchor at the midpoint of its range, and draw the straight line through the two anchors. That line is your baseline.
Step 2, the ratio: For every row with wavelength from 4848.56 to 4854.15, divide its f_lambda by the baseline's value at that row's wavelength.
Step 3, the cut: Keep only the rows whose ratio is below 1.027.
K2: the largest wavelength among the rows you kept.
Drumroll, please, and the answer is 4853.59 A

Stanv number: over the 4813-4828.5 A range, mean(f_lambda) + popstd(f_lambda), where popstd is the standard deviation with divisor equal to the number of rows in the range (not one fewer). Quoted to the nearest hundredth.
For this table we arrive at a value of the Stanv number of 1.44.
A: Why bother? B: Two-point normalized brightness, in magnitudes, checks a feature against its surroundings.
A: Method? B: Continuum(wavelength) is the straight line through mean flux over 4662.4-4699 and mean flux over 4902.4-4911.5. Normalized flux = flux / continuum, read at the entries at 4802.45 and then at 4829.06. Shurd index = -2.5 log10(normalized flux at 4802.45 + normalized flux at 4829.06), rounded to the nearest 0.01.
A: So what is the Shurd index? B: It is -0.66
